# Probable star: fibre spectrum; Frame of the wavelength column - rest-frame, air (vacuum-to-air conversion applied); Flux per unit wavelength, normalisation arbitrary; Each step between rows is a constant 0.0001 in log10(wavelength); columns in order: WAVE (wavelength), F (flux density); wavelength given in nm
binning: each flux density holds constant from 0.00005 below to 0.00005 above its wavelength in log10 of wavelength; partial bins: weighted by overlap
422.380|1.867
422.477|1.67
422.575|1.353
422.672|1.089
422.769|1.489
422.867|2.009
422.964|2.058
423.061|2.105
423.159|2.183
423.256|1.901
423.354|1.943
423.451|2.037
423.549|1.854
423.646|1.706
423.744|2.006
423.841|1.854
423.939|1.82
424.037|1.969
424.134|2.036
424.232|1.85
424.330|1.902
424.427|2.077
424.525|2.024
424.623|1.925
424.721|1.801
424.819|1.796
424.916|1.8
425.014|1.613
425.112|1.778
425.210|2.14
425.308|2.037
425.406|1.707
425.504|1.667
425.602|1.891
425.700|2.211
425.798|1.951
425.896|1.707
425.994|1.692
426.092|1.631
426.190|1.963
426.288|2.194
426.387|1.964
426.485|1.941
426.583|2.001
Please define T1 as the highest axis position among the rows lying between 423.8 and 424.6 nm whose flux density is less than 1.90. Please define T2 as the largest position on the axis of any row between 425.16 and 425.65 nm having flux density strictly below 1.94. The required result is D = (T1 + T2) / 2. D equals 424.92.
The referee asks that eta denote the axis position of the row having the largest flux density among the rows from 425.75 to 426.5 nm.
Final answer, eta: 426.288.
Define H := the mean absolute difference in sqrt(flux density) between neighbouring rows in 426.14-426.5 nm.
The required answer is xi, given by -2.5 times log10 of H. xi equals 3.13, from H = 0.056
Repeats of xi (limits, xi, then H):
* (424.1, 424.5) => 3.27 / 0.049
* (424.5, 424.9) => 3.90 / 0.028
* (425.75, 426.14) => 3.50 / 0.040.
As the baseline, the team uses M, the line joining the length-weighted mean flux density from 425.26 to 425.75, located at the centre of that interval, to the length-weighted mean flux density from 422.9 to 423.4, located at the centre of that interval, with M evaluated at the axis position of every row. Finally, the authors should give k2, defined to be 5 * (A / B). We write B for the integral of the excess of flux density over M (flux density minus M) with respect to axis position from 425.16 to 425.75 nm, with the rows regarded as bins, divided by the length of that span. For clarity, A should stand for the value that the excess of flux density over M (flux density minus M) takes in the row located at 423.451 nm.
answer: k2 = 2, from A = 0.02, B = 0.04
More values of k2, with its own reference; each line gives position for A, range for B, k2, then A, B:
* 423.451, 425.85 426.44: -15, 0.02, -0.01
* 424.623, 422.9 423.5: -79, -0.03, 0.00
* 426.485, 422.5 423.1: -1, 0.10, -0.38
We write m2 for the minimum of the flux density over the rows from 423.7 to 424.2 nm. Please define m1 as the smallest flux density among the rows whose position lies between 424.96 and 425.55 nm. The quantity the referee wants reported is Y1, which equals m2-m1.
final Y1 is 0.21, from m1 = 1.613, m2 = 1.82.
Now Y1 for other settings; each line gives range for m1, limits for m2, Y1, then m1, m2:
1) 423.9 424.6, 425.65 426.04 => -0.13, 1.82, 1.692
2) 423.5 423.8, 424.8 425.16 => -0.09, 1.706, 1.613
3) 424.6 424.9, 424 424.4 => 0.05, 1.796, 1.85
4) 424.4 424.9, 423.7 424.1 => 0.02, 1.796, 1.82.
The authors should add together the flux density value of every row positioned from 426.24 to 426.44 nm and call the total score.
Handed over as 4.2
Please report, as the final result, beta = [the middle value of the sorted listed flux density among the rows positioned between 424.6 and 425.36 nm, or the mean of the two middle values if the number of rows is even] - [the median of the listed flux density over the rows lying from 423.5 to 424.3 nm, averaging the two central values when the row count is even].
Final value -0.05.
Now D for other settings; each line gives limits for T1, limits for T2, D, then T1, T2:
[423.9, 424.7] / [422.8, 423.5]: 423.74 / 424.232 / 423.256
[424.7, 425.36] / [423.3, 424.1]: 424.53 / 425.112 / 423.939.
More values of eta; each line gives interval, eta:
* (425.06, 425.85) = 425.700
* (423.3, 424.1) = 423.451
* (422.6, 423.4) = 423.159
